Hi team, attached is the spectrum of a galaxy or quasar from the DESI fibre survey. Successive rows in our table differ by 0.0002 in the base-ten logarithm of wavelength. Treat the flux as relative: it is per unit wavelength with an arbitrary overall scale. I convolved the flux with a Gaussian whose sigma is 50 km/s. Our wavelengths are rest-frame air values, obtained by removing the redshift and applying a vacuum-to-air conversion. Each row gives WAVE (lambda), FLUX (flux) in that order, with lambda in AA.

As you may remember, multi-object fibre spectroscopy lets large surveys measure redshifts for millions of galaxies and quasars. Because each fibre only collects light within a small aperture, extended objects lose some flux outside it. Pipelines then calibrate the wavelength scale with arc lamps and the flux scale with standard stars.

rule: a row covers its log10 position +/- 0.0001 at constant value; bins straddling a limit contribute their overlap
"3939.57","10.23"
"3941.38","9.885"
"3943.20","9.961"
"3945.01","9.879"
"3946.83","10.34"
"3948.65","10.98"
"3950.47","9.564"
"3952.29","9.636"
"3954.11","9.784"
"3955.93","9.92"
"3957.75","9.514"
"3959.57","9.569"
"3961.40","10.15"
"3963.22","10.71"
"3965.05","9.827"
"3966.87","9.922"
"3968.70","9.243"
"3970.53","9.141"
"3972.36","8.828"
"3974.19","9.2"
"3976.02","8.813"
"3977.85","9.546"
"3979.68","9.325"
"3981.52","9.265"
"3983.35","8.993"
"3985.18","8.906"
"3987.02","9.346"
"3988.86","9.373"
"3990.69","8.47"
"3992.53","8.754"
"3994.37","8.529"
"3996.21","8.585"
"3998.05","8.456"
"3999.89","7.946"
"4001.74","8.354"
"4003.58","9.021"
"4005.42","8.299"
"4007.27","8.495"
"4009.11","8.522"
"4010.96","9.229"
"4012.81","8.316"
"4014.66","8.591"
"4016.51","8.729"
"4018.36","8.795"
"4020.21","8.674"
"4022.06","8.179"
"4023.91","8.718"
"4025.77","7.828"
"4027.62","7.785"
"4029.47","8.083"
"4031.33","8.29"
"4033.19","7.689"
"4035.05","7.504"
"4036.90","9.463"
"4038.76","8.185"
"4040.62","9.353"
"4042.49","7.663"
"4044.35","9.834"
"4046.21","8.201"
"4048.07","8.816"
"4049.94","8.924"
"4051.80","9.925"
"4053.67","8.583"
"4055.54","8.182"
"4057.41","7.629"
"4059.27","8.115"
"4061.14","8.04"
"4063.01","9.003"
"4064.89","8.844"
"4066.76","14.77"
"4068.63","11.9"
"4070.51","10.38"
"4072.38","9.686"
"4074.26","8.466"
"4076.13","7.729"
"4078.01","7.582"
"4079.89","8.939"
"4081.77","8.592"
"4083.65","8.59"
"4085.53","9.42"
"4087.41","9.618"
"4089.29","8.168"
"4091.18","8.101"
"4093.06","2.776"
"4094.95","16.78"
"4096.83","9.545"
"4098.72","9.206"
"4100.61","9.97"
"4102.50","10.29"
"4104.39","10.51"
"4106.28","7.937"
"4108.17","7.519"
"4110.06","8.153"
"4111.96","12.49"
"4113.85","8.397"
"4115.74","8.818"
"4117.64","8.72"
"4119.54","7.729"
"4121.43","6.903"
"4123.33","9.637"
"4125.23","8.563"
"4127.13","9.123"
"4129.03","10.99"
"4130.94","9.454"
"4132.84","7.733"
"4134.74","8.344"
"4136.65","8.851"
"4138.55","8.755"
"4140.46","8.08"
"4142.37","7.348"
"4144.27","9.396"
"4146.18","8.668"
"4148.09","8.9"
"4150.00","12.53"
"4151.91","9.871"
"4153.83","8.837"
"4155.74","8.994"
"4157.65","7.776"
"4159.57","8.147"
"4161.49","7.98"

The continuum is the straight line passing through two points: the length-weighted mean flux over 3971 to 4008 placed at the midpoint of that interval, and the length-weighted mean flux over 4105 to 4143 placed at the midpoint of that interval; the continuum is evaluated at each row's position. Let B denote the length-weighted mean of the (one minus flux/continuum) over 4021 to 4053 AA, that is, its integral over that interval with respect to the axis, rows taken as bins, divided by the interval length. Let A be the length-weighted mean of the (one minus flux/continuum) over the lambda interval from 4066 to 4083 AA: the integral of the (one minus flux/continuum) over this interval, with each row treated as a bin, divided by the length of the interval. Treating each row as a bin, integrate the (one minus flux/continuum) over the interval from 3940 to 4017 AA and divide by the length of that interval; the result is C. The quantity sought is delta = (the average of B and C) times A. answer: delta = 0.001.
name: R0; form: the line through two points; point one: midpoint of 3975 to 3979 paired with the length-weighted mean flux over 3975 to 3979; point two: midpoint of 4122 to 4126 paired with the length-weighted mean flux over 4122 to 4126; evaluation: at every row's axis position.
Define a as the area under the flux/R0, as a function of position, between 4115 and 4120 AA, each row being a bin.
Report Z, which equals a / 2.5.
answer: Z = 1.9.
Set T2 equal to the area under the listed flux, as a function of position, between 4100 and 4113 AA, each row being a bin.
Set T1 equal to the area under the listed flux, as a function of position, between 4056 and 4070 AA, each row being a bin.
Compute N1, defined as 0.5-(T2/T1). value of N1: -0.41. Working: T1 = 136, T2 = 124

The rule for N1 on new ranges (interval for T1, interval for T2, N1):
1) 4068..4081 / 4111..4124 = -0.48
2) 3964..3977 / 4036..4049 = -0.45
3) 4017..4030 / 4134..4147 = -0.52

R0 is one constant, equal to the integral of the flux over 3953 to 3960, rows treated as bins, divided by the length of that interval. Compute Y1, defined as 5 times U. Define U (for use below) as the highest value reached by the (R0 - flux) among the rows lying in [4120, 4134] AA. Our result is 14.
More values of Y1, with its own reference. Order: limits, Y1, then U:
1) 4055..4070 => 10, 2.1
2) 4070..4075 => 6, 1.2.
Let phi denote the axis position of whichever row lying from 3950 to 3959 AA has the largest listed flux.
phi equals 3955.93 AA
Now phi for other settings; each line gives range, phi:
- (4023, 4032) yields 4023.91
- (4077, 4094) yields 4087.41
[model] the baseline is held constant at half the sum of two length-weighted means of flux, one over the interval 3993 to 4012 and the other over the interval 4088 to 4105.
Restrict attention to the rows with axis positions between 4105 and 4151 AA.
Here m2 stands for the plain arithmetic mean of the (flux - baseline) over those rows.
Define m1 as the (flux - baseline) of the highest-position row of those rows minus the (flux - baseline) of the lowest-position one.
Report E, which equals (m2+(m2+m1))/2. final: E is 2.17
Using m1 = 4.6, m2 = -0.1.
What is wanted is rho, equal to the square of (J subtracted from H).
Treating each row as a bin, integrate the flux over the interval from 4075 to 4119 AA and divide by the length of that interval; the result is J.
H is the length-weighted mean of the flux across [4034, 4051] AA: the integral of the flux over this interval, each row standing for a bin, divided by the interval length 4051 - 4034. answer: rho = 0.13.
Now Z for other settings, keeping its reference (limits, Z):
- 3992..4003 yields 4.1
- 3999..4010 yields 4.1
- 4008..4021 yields 5.0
